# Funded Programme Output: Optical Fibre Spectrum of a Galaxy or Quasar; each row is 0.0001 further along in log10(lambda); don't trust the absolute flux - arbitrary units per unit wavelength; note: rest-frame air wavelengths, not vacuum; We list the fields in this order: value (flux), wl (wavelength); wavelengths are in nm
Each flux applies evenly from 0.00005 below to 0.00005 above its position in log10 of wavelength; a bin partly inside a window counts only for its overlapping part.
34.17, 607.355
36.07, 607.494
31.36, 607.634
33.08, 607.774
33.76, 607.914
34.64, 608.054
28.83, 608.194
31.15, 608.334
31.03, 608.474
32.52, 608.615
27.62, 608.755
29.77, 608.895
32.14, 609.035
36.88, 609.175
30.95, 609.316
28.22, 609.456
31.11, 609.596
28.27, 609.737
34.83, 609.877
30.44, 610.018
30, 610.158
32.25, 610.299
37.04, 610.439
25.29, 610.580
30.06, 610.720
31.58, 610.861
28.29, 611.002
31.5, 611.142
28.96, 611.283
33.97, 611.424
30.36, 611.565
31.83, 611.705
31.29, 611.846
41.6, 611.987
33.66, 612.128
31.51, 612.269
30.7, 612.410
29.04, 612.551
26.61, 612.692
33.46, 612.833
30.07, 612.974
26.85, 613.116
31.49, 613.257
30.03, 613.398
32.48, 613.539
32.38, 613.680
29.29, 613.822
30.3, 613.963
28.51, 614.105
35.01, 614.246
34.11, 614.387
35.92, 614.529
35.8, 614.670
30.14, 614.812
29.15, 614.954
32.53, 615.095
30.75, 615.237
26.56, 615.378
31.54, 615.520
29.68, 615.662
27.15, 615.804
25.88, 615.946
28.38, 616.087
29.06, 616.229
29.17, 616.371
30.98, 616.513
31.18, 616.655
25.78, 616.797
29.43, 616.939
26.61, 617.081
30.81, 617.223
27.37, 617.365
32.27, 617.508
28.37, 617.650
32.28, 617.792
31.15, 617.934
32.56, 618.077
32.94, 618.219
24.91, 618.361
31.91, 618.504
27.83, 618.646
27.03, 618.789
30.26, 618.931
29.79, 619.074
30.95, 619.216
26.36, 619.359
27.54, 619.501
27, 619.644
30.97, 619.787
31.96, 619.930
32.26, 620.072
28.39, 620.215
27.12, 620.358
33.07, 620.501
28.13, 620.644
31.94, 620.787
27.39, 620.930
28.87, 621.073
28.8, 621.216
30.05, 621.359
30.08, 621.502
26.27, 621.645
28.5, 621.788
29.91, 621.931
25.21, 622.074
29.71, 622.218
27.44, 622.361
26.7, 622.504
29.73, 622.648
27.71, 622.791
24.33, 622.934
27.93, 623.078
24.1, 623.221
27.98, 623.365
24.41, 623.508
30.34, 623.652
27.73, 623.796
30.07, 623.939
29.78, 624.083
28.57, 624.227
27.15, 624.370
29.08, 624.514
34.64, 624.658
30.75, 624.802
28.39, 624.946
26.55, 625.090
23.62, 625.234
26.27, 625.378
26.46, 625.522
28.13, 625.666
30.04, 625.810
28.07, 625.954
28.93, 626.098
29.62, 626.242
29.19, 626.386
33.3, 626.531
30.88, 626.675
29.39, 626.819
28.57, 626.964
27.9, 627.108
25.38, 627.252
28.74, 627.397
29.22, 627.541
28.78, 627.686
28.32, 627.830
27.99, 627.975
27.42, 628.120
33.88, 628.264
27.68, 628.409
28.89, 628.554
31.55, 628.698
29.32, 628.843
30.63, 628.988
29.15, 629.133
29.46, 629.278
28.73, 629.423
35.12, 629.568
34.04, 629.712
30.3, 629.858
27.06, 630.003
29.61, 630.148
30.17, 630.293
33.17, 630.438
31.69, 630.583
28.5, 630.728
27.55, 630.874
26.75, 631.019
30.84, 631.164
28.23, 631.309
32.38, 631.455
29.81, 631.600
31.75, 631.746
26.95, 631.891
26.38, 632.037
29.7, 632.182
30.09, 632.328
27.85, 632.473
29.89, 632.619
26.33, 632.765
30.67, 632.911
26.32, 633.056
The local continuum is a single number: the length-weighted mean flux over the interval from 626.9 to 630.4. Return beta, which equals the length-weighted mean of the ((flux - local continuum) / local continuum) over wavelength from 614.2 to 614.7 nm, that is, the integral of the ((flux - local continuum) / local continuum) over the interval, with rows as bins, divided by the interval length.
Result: 0.19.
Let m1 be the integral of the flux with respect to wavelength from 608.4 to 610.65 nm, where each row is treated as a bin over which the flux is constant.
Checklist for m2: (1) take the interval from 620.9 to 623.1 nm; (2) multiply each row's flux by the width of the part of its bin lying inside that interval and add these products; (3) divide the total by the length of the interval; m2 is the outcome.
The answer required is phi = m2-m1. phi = -42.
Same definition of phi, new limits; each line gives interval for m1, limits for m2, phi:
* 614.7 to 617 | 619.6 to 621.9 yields -38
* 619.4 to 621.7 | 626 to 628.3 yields -38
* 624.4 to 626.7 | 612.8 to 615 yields -35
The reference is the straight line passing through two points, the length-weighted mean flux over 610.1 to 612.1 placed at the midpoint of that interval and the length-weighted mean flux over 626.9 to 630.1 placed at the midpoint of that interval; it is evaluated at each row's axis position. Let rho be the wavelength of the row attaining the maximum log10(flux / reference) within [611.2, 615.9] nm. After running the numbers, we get 611.987 nm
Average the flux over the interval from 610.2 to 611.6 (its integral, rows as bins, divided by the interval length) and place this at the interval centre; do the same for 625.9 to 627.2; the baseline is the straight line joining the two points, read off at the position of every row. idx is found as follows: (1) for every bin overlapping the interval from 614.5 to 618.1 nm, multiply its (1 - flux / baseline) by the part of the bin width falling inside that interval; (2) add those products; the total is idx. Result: 0.061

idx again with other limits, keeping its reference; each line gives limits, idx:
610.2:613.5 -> -0.039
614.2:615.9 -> -0.047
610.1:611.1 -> 0.009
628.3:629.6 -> -0.032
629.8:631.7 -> -0.039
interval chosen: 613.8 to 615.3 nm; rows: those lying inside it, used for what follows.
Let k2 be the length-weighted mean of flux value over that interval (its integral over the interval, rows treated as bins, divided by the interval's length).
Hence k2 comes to 32.0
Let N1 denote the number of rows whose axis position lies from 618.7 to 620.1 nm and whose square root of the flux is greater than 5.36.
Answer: 6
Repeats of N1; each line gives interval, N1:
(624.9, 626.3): 3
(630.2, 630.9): 3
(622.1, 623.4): 2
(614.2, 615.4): 8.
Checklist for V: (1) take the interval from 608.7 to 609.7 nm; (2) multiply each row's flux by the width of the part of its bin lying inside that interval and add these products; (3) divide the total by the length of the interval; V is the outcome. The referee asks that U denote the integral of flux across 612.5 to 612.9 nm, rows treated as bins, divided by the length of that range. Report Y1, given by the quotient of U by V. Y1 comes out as 0.96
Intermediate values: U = 29.7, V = 30.9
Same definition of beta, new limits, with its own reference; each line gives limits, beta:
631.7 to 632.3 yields -0.03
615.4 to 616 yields -0.04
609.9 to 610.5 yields 0.10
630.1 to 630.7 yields 0.05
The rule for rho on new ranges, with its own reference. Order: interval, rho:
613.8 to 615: 614.529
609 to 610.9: 610.439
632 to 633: 632.911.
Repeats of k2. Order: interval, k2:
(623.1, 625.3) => 28.2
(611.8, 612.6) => 33.1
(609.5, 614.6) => 31.4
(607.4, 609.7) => 31.8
